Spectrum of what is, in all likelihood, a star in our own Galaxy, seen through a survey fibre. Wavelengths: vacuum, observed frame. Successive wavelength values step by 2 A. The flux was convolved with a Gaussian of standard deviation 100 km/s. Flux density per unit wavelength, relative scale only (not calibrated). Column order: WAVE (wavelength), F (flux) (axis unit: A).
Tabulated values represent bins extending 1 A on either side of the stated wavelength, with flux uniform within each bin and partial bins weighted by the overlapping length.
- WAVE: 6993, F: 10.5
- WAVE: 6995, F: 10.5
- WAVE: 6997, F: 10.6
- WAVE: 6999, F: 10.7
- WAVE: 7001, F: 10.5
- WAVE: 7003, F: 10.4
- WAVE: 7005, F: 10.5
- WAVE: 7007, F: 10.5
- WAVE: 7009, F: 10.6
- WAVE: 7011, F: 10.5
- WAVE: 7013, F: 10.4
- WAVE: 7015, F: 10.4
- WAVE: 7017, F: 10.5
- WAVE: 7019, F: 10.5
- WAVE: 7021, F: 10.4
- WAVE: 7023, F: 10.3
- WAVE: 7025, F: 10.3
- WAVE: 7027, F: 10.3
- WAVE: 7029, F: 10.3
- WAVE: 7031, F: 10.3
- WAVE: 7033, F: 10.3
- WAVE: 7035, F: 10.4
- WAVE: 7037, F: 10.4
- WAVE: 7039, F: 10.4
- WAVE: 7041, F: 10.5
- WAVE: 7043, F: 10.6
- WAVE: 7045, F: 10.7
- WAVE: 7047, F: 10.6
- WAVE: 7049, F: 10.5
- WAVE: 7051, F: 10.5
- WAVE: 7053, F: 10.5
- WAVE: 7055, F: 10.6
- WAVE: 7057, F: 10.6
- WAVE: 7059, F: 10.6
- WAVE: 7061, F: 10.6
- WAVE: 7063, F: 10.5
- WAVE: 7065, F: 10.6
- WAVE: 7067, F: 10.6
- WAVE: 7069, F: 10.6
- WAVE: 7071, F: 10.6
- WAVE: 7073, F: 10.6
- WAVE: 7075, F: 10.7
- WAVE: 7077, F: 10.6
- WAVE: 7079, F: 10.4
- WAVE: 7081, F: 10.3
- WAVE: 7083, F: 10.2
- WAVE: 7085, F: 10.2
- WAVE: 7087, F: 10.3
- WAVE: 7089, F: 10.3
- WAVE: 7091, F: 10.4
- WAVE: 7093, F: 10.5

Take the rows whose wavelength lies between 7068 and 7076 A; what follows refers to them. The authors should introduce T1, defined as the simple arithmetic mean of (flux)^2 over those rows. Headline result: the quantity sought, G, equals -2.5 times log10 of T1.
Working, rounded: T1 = 113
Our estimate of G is -5.13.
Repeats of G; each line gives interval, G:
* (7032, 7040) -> -5.08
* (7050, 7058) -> -5.12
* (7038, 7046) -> -5.12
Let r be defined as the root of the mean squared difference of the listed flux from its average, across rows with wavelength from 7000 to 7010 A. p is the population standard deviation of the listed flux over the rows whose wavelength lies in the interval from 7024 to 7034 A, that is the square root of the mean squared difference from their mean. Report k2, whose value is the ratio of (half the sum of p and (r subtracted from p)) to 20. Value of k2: -0.002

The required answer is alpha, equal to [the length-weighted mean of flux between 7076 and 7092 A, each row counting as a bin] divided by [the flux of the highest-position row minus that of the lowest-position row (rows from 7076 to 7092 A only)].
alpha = -52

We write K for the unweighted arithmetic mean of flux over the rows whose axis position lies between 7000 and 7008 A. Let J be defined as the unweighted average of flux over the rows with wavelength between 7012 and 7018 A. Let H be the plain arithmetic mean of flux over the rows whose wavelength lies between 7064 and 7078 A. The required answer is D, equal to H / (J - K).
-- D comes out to -255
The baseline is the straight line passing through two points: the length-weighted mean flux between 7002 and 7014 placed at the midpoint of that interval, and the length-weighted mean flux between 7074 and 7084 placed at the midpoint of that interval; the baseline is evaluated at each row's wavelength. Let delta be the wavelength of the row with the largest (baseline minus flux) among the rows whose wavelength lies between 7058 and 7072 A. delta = 7063 A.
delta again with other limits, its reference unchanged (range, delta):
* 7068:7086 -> 7083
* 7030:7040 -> 7031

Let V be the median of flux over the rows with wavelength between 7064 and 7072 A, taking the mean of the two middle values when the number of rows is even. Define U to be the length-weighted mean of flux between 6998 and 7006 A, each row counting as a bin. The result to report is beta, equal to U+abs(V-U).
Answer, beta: 10.6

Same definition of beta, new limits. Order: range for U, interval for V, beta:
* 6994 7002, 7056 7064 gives 10.6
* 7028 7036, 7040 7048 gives 10.6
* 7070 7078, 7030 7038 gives 10.9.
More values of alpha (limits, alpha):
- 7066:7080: -53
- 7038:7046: 35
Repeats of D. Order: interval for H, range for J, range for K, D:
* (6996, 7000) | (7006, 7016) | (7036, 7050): -219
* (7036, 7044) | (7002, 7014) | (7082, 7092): 52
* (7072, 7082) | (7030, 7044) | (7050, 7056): -88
